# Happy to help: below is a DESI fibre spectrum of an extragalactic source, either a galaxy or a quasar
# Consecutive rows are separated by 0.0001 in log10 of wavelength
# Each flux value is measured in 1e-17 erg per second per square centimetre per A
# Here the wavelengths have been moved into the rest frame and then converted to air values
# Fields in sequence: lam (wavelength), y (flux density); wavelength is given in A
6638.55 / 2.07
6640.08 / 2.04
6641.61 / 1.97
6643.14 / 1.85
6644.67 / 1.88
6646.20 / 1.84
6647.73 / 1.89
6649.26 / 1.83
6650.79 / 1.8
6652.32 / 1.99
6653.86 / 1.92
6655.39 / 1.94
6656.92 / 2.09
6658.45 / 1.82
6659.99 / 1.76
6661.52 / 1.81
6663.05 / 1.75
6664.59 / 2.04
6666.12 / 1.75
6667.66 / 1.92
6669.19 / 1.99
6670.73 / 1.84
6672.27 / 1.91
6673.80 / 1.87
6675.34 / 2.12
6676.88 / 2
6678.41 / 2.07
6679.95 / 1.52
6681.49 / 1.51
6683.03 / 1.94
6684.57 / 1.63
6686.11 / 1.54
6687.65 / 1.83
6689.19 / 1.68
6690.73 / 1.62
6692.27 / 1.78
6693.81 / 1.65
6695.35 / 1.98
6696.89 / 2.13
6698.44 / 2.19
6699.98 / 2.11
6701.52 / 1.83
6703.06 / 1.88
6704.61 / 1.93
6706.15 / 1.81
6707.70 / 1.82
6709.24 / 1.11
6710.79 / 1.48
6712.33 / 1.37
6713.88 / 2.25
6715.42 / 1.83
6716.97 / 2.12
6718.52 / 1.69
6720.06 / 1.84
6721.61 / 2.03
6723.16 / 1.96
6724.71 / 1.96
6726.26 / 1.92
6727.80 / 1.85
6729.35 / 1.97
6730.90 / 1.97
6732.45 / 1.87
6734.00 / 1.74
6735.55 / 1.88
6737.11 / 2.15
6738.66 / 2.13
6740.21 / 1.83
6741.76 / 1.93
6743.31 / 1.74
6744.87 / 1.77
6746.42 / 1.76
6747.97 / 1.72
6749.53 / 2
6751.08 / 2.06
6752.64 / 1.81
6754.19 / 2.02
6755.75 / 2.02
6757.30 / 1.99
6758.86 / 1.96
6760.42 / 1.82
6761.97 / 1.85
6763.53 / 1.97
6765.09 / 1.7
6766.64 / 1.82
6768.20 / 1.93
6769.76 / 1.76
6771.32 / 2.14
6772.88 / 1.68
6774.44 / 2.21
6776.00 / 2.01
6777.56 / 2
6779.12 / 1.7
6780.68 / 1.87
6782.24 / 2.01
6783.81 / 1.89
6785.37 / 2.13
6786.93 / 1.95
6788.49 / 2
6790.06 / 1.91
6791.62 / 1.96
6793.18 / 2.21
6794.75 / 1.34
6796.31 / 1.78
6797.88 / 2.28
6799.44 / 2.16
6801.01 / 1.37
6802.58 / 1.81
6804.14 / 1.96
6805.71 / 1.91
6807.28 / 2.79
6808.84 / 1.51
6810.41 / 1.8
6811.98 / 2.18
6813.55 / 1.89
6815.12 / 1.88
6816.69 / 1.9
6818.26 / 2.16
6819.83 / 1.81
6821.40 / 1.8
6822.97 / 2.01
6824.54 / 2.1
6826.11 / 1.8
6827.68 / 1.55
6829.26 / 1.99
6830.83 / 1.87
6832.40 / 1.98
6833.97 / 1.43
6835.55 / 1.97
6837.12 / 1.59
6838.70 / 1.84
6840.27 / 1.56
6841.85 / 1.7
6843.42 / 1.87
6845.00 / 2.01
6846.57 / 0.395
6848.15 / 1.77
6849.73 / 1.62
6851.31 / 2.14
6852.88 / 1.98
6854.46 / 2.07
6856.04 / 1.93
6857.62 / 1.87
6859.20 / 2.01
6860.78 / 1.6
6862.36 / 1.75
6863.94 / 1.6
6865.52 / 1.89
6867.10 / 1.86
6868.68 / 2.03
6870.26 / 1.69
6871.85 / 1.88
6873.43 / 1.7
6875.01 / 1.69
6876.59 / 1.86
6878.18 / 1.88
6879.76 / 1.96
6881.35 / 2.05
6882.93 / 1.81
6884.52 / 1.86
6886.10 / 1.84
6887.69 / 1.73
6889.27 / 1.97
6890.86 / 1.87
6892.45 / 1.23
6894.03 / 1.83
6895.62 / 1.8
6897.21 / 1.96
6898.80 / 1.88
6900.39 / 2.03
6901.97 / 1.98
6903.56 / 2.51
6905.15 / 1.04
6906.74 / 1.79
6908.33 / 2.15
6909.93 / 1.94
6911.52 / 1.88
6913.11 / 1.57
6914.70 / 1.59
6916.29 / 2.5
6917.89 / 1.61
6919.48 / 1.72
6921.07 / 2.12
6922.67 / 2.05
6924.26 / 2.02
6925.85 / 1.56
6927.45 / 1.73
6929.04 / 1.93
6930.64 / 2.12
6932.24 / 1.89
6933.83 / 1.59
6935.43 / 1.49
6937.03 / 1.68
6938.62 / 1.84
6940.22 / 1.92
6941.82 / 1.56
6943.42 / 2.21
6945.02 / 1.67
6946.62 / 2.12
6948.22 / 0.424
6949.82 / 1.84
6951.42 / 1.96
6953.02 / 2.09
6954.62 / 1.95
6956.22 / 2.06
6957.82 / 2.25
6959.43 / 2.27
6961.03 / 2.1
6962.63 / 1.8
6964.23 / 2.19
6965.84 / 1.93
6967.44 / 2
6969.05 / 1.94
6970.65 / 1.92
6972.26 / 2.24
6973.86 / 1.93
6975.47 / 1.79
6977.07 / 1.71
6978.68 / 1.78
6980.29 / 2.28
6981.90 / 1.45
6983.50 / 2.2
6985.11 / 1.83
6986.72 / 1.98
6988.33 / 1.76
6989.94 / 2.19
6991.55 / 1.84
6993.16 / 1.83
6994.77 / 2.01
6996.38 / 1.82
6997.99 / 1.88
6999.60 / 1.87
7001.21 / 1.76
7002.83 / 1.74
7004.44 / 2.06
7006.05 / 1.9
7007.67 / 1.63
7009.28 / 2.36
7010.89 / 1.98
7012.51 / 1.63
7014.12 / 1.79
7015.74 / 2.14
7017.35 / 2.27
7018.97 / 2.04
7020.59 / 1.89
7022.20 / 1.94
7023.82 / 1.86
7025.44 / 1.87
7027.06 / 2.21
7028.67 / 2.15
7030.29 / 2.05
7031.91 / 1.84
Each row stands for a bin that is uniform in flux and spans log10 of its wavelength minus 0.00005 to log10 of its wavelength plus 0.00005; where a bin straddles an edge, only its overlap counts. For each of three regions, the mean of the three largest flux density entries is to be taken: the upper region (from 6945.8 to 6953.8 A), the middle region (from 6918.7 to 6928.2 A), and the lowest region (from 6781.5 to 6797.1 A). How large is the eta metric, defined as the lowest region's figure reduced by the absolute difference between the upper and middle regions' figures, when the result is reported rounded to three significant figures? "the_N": 2.11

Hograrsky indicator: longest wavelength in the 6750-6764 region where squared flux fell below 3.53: 6761.97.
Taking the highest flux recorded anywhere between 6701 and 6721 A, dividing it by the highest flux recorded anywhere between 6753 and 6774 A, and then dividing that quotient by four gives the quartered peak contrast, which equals 0.263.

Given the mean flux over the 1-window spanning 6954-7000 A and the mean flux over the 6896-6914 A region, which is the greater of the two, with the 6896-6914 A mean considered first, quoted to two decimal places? 1.96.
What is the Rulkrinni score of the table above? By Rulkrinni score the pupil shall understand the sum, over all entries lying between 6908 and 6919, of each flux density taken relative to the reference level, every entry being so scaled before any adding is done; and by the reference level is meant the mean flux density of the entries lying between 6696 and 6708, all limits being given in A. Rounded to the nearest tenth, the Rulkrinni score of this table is 6.7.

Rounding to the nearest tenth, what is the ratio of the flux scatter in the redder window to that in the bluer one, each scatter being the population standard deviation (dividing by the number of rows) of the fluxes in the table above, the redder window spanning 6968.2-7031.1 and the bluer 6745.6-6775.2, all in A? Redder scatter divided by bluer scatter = 1.3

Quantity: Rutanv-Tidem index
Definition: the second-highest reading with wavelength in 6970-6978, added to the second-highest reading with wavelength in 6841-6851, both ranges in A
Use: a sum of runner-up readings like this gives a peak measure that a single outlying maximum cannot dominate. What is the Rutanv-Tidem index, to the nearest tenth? 3.8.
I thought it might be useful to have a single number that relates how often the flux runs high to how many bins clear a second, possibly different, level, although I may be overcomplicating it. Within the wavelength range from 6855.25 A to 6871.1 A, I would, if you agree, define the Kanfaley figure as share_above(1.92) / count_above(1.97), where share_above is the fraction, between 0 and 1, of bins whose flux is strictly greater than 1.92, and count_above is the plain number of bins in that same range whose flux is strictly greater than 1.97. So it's 0.15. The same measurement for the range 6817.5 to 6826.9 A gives 0.17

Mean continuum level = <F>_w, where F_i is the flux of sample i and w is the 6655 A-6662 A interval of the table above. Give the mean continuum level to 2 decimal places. 1.88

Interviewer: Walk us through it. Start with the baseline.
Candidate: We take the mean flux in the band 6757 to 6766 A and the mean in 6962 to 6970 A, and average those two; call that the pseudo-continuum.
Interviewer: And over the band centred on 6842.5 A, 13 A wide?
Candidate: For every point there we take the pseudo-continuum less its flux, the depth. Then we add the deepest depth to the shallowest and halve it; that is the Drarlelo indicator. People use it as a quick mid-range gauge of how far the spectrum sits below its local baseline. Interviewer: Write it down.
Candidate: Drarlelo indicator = 0.72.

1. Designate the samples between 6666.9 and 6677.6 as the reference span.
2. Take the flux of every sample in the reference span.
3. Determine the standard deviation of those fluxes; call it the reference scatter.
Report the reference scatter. 0.09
